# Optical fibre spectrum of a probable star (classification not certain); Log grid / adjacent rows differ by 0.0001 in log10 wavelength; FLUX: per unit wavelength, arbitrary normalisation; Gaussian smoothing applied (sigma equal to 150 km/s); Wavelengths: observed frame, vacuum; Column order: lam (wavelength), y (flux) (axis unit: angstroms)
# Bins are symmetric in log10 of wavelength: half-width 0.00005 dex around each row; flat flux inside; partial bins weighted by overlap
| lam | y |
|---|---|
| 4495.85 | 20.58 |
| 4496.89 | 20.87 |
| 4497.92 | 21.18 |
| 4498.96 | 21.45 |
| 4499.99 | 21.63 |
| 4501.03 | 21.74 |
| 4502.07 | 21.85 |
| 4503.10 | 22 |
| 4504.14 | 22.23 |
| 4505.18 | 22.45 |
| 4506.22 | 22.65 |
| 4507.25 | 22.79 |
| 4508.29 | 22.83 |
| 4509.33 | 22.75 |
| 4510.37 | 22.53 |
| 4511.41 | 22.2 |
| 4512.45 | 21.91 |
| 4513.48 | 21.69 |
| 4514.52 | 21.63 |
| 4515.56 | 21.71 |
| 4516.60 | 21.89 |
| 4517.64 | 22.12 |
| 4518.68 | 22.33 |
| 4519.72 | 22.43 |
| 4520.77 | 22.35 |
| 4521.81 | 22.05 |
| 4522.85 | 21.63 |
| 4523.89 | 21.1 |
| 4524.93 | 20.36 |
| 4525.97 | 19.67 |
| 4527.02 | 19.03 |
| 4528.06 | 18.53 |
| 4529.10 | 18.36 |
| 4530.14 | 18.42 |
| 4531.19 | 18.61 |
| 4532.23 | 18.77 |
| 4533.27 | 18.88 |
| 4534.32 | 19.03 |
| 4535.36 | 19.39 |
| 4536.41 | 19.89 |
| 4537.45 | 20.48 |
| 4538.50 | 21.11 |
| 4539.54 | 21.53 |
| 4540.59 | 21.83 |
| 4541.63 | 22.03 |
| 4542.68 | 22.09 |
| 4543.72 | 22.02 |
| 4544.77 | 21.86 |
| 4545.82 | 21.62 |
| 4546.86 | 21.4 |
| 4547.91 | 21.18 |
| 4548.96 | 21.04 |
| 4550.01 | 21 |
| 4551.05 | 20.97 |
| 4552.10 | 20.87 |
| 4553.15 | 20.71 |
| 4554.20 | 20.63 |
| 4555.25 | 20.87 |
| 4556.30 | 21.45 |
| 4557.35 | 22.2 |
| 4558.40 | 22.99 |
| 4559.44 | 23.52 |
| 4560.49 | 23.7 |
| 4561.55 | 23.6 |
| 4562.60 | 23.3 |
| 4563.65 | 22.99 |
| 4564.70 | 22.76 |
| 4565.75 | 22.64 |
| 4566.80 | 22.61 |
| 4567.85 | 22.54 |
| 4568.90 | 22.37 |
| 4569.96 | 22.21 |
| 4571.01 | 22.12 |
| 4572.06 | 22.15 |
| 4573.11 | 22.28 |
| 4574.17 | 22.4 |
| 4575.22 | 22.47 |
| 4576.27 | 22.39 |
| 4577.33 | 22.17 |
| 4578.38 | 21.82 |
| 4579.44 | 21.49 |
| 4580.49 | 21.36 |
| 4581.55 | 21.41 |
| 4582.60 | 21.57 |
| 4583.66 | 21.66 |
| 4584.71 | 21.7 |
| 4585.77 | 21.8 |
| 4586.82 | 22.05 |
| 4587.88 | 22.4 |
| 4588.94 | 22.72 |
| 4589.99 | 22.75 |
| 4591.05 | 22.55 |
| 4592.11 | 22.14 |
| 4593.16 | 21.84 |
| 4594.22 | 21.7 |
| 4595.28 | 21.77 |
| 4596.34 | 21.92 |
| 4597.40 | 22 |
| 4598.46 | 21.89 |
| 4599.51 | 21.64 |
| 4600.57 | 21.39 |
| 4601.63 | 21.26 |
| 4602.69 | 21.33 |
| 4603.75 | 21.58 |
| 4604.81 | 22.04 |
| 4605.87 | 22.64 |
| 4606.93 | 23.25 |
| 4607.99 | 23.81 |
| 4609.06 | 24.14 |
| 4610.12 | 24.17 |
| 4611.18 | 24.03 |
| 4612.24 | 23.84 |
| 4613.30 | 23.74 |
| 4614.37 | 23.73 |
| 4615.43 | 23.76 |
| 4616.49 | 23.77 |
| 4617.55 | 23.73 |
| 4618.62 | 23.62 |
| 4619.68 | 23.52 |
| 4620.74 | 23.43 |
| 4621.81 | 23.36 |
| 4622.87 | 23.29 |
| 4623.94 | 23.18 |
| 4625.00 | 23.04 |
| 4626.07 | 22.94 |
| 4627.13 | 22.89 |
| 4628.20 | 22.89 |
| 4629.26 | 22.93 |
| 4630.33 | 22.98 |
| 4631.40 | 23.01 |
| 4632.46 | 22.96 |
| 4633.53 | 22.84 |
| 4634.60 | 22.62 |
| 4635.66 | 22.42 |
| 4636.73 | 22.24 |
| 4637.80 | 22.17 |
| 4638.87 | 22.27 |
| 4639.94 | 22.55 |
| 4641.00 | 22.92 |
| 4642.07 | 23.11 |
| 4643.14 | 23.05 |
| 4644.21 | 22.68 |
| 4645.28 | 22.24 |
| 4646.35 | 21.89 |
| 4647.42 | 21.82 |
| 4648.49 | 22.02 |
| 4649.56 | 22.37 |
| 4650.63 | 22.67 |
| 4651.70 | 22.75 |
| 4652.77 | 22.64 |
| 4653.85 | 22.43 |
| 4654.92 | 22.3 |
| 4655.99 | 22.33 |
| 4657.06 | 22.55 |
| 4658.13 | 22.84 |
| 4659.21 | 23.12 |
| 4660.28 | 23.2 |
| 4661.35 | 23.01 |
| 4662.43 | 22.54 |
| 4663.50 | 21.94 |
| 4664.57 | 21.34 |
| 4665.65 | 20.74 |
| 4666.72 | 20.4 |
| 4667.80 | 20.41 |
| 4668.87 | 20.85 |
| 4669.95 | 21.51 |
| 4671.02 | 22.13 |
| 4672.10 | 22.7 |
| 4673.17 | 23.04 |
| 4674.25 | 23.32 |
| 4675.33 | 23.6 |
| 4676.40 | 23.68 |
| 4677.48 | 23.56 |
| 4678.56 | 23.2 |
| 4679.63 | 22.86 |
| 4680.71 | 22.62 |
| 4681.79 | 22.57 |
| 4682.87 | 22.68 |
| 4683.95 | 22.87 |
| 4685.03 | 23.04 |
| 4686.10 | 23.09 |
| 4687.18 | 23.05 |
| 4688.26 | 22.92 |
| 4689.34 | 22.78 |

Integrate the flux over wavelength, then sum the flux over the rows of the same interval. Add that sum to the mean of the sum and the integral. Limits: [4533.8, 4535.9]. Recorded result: 78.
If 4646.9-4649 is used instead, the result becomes 89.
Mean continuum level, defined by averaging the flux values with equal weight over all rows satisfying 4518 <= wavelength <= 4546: 20.6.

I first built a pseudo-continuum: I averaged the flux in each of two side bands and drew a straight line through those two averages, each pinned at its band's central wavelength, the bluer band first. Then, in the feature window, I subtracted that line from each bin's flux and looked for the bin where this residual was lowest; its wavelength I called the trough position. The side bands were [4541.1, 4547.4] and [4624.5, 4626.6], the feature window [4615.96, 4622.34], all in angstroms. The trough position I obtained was 4621.81 angstroms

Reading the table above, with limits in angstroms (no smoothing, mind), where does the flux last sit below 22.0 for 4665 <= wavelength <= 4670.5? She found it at 4669.95 angstroms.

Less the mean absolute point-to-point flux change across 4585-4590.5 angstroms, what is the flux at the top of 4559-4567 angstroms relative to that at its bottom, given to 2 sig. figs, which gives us -1.1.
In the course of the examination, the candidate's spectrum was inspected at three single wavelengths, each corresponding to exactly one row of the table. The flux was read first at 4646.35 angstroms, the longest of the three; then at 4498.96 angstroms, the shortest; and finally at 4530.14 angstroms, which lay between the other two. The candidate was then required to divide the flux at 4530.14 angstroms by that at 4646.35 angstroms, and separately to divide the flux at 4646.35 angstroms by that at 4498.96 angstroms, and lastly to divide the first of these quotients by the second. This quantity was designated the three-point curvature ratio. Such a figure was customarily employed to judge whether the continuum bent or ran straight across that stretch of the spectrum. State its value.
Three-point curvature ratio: 0.82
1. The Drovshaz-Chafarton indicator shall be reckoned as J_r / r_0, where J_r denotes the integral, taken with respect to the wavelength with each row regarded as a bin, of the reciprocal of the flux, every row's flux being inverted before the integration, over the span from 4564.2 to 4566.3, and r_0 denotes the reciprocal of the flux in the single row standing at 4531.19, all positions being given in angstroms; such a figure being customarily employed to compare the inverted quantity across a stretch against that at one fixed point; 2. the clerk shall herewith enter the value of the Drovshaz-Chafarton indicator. 1.72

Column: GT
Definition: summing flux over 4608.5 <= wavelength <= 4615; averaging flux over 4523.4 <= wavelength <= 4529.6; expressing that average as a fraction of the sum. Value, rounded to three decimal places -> 0.136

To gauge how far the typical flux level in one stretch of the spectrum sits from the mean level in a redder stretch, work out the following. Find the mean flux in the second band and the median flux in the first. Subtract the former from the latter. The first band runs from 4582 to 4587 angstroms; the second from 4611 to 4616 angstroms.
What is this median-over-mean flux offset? -2.1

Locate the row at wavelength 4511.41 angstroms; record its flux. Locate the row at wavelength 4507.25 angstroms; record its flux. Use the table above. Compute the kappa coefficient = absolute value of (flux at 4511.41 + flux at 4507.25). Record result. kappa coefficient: 45.0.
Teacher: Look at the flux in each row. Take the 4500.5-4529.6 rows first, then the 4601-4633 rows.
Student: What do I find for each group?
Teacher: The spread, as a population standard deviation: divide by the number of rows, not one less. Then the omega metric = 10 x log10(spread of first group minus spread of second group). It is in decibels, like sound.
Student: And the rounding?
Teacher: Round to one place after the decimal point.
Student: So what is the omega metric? -3.2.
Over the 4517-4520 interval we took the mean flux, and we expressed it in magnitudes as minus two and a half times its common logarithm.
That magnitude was -3.37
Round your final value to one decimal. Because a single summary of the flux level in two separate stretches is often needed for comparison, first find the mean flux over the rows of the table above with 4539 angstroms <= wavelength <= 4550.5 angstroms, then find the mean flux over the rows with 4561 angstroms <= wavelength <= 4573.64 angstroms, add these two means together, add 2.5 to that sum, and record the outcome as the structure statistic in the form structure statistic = 46.7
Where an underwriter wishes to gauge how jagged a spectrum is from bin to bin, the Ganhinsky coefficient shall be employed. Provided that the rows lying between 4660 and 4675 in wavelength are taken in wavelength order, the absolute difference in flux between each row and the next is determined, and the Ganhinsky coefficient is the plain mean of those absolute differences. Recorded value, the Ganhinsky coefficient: 0.44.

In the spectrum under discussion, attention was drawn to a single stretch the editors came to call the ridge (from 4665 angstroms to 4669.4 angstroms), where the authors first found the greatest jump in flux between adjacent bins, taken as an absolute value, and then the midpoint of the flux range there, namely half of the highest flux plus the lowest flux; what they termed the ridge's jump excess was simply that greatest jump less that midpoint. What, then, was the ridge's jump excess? -20.2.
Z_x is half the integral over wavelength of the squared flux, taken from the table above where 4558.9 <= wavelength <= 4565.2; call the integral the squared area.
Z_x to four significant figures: 1713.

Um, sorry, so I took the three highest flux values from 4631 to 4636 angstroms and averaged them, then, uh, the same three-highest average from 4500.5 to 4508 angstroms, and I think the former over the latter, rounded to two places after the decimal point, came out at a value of 1.01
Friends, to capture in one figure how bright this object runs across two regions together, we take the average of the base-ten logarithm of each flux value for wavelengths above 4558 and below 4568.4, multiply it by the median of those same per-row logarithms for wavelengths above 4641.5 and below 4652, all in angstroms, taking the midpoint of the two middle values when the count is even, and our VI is 1.84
